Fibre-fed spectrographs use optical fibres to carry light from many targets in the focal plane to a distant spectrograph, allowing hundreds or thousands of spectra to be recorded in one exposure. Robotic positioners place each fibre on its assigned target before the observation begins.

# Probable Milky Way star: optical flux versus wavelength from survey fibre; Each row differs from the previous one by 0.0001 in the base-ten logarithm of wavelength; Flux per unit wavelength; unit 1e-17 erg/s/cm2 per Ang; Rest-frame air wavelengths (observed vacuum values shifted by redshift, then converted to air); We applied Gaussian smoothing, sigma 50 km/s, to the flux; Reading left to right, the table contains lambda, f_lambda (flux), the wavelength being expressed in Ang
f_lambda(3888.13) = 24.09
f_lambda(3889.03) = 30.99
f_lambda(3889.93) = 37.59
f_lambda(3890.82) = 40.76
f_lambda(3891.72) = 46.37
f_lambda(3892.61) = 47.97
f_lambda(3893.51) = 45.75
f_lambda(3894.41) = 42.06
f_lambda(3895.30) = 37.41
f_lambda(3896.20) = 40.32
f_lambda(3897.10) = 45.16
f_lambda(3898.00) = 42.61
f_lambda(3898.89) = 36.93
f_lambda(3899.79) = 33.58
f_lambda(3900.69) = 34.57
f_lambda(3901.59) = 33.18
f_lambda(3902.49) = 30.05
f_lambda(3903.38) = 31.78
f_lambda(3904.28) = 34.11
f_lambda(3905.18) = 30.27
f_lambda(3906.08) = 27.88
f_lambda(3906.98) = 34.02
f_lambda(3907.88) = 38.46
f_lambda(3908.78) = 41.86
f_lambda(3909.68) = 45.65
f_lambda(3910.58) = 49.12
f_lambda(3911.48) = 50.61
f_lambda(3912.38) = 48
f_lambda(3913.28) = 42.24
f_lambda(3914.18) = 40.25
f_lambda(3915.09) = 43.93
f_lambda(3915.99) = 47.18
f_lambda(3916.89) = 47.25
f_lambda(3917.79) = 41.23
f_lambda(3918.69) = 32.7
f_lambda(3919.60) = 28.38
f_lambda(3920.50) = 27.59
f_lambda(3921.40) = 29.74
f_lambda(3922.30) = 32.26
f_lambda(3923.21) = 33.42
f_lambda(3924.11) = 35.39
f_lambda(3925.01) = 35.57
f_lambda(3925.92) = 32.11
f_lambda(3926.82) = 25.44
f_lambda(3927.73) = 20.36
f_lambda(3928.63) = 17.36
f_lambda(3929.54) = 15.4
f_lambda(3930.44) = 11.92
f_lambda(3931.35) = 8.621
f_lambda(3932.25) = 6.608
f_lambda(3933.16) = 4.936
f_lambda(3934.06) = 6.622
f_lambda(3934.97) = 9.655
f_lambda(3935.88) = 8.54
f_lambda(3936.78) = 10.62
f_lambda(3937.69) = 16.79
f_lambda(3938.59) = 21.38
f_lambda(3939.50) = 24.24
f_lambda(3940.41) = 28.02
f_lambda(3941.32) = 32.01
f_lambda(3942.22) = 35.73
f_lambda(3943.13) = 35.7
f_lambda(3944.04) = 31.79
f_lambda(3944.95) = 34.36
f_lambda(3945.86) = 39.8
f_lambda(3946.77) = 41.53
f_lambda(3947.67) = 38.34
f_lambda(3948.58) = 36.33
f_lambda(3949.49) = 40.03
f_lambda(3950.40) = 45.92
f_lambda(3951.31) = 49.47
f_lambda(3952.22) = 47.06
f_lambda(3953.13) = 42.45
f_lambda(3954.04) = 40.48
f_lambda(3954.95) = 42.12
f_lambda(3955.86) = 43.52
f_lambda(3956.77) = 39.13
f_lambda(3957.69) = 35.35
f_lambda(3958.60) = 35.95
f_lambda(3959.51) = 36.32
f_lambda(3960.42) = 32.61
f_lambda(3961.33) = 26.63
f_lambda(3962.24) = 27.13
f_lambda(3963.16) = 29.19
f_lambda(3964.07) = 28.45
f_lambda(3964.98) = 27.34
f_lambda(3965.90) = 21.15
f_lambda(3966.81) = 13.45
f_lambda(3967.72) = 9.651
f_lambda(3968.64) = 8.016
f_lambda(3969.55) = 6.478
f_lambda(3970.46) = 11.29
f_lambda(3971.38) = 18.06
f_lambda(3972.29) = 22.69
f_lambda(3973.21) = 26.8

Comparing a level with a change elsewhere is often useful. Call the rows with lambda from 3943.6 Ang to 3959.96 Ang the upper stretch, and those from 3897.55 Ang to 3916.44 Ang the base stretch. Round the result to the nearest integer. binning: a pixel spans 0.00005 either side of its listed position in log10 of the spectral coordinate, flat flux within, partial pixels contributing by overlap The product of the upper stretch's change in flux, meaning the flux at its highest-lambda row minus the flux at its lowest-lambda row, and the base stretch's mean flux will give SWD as 176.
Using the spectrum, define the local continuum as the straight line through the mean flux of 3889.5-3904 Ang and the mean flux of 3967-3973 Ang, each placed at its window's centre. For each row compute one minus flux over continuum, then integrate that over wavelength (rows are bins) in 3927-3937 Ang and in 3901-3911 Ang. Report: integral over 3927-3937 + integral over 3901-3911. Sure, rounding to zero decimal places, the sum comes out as 6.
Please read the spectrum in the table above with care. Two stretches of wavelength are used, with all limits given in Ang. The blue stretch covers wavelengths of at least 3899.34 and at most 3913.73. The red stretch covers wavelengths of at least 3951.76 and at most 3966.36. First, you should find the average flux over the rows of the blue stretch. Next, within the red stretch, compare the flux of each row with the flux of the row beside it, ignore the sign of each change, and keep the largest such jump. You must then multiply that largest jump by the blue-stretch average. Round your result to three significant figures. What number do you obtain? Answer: 234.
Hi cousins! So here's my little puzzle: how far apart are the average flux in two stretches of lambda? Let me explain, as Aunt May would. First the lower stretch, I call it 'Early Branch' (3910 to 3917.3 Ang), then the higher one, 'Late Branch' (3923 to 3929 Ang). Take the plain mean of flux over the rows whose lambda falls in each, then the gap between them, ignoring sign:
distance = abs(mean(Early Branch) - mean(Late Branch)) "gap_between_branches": 18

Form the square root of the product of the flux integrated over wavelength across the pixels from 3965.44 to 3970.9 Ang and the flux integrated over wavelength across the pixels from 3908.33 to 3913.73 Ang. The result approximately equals 126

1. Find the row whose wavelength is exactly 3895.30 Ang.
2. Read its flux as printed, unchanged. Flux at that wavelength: 37.41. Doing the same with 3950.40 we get 45.92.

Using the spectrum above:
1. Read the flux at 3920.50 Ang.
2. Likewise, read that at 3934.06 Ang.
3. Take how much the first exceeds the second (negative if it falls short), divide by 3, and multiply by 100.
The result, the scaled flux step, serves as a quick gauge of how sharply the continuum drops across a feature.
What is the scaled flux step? 699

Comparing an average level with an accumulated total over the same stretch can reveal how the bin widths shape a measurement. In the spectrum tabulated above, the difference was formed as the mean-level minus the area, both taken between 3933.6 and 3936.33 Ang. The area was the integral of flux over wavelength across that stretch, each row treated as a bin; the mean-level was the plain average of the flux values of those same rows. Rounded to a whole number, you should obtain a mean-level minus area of -14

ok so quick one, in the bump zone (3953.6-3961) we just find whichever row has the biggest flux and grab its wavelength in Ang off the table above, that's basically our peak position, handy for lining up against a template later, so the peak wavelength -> 3955.86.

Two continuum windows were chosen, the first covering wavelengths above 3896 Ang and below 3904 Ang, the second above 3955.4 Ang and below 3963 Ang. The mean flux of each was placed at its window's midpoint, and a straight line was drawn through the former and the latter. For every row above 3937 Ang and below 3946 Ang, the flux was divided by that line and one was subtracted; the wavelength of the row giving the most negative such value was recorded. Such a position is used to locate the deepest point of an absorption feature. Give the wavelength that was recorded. 3937.69 Ang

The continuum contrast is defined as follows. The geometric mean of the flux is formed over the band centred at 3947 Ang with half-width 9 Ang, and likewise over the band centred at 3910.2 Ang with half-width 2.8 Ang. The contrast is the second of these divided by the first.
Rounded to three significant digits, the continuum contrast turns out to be 1.24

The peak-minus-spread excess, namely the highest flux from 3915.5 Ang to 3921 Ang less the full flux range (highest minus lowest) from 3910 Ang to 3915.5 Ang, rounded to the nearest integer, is 37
